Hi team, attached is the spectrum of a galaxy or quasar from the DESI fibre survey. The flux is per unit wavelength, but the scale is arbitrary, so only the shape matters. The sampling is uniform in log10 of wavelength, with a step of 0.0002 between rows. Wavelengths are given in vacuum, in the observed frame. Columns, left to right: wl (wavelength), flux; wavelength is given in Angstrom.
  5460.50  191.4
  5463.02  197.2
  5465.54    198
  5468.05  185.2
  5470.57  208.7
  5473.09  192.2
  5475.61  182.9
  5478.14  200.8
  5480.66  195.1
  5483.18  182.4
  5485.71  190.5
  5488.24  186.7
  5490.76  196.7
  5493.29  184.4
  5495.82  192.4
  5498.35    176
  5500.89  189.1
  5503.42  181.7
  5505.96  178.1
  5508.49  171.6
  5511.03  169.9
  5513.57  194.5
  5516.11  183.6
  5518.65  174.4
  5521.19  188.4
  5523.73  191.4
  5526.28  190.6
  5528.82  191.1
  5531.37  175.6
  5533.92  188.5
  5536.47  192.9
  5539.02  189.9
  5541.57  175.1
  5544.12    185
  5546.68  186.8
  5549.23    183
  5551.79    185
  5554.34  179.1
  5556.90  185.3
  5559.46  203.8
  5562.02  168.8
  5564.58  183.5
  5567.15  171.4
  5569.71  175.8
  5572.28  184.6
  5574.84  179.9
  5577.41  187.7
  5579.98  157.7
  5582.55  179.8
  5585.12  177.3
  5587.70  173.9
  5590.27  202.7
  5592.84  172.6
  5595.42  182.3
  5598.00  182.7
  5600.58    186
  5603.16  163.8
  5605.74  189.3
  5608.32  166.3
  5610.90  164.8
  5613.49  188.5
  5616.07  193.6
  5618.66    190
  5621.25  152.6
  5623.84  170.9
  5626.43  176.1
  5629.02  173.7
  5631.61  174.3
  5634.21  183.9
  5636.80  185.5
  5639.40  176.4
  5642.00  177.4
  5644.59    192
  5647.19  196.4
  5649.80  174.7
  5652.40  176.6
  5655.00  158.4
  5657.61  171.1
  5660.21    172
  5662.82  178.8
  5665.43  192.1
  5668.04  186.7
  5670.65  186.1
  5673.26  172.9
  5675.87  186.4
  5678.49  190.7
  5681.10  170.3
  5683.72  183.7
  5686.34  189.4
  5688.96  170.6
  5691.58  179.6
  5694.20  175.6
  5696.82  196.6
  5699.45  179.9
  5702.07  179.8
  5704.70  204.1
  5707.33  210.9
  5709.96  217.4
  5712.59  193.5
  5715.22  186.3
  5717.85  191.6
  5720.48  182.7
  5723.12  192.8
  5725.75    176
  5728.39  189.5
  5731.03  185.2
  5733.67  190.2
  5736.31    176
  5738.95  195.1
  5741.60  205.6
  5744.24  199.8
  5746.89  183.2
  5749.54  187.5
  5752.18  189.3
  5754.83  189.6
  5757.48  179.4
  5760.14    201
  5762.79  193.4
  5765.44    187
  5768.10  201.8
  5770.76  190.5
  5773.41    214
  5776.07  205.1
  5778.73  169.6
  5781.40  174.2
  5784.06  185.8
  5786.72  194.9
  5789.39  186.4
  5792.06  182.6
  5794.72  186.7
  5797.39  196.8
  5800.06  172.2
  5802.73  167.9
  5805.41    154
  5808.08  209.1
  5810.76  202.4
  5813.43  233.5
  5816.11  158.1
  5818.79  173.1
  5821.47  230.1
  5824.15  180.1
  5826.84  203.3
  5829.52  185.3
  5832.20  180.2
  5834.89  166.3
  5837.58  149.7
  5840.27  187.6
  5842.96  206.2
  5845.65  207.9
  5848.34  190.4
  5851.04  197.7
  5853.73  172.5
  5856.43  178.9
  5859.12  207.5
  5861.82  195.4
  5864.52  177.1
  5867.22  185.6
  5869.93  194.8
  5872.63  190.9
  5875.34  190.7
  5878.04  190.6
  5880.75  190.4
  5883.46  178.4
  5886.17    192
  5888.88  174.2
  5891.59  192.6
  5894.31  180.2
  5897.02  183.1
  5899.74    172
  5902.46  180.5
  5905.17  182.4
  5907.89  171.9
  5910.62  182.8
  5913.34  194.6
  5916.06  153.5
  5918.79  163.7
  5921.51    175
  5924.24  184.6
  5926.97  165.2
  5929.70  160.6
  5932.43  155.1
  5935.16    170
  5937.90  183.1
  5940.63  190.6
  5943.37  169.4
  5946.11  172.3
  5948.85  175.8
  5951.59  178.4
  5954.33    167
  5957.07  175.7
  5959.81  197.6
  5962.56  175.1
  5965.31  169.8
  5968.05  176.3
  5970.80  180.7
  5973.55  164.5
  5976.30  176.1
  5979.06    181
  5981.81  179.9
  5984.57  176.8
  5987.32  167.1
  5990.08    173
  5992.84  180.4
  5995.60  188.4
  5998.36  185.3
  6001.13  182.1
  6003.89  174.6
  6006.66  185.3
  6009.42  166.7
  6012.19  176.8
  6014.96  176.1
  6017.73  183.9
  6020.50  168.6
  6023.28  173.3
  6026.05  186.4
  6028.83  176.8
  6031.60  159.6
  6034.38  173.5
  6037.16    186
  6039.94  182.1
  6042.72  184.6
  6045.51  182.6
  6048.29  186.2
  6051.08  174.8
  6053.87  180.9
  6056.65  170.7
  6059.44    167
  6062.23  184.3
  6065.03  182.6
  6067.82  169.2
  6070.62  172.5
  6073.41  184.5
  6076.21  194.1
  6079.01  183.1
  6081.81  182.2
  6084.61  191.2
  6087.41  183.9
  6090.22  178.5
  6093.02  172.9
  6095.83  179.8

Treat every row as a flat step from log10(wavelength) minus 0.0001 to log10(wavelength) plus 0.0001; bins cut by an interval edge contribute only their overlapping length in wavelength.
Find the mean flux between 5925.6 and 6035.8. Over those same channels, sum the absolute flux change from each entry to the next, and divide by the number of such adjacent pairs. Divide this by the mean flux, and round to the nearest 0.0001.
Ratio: 0.0526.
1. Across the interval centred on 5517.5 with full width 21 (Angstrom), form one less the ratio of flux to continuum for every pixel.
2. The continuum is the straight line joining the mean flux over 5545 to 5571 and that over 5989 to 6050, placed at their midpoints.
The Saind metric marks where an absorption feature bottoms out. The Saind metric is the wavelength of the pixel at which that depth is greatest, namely 5511.03 Angstrom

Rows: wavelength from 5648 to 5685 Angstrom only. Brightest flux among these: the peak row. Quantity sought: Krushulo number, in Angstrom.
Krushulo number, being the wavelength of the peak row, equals 5665.43 Angstrom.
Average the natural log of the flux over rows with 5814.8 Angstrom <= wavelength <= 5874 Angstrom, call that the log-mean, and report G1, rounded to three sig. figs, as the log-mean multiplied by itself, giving 27.3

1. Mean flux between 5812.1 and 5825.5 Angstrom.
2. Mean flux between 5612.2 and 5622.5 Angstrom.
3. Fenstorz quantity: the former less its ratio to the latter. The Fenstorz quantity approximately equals 194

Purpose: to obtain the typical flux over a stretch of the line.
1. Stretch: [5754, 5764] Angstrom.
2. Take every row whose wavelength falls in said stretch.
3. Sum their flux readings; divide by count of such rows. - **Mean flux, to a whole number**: 191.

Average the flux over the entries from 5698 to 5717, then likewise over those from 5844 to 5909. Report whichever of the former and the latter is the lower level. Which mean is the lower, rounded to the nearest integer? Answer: 187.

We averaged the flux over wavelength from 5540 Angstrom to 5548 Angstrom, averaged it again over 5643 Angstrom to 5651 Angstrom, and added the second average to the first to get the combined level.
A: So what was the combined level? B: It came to 370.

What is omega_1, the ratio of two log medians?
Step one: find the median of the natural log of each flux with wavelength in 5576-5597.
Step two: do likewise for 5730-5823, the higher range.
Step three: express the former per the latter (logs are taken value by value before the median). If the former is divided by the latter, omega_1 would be 0.99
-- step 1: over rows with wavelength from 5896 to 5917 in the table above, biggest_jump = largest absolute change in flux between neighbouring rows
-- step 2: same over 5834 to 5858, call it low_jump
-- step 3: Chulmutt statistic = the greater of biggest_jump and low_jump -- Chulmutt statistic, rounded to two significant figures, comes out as 41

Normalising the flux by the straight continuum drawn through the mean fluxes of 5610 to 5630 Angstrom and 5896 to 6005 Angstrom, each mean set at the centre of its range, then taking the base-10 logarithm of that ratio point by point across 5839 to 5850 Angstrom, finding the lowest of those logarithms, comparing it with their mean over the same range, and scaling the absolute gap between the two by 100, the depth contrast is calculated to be 2.3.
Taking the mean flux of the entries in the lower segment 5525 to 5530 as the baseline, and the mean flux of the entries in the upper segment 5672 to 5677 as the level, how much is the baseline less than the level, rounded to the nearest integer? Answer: -11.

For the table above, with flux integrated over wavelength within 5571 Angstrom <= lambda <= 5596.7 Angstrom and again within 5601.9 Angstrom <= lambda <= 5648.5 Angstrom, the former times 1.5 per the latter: 0.8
